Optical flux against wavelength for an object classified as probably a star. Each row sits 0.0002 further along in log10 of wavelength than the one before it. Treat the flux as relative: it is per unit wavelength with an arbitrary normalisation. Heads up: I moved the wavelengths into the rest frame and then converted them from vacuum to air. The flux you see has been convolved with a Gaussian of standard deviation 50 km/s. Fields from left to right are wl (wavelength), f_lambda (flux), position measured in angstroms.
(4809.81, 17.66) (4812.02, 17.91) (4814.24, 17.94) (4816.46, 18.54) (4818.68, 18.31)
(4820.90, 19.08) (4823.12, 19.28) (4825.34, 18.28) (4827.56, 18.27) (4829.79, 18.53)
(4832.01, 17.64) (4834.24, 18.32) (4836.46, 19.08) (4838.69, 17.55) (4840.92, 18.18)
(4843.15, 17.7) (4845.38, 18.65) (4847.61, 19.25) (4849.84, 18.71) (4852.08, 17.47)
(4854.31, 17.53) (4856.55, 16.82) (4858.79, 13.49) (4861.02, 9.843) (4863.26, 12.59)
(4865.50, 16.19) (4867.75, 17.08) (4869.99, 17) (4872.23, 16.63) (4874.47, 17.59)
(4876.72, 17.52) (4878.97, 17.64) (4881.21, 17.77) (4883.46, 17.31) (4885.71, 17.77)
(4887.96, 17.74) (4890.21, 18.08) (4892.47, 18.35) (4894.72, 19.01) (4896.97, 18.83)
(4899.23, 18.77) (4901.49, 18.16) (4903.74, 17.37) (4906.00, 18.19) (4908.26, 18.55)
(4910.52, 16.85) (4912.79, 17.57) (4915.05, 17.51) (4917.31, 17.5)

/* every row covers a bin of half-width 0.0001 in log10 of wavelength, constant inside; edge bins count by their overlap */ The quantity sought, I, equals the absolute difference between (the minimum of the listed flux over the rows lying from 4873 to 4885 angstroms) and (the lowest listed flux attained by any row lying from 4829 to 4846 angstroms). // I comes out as 0.2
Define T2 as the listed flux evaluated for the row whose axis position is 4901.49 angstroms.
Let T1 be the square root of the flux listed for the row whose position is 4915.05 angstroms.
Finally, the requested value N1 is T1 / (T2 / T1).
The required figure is 0.96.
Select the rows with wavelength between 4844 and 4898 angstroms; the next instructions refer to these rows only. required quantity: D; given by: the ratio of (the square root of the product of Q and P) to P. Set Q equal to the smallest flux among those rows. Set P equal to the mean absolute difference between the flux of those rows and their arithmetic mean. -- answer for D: 2.7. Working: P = 1.4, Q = 9.843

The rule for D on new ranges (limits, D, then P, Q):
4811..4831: 7.1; 0.4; 17.91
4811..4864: 2.6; 1.4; 9.843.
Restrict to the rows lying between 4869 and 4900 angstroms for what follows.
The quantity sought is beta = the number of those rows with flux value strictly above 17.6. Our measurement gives 9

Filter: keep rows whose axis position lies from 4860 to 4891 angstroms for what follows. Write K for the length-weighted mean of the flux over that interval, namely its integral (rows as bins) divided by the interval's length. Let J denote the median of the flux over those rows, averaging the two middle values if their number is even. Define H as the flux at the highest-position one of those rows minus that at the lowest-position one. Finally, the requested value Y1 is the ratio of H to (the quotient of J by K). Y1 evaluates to 7.8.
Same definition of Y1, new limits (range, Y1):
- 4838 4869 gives -0.4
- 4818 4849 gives 0.9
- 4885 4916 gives -0.3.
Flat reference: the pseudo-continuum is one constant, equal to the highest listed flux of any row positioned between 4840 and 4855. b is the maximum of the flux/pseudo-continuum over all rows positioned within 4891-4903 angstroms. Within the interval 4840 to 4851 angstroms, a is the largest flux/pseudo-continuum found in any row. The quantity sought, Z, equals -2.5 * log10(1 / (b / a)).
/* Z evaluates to -0.01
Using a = 1.00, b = 0.99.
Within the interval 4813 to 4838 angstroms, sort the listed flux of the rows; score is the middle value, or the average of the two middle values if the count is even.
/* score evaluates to 18.3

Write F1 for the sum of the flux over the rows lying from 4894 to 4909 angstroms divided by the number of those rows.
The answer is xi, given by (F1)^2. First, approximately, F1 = 18.4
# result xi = 339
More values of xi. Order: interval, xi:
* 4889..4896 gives 342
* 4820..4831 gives 349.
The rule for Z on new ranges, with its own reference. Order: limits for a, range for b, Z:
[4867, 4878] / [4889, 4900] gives 0.08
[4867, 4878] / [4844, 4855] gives 0.10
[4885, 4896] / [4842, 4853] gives 0.01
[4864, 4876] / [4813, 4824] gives 0.10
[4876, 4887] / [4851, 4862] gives -0.01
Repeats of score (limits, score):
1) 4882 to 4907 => 18.2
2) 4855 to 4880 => 16.8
